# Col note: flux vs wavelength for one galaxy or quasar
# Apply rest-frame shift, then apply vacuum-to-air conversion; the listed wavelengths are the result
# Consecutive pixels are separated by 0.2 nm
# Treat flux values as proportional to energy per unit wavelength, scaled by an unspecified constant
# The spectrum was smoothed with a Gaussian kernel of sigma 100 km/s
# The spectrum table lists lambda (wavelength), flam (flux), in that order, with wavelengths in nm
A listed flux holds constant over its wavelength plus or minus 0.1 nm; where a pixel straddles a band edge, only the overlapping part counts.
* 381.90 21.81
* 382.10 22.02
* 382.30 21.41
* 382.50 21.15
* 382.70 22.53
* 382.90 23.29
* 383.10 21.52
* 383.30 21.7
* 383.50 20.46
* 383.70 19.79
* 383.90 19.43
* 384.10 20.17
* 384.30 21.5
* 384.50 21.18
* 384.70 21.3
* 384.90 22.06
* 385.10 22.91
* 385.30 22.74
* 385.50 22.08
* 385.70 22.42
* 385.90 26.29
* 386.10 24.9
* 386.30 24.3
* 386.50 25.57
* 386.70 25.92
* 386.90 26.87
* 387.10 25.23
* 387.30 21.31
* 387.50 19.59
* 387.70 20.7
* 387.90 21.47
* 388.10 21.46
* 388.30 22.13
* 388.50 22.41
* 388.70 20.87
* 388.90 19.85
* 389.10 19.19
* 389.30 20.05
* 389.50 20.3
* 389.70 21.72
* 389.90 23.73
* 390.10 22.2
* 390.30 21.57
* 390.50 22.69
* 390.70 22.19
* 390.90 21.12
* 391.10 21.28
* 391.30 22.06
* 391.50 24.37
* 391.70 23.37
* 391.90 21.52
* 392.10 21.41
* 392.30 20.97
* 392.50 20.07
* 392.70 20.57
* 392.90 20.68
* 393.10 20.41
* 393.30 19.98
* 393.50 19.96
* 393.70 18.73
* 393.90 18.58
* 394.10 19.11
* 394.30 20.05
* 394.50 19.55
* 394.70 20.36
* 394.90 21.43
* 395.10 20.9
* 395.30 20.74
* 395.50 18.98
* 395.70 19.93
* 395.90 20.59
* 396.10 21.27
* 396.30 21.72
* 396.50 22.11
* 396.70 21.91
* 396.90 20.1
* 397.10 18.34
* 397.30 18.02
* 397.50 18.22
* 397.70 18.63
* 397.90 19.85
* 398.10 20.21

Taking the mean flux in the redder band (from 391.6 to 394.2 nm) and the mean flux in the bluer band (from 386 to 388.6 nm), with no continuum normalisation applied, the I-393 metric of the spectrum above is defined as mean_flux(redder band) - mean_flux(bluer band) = -2.8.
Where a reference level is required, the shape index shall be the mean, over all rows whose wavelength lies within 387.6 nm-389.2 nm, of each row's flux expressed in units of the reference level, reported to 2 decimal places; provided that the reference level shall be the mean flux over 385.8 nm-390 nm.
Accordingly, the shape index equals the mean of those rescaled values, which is 0.93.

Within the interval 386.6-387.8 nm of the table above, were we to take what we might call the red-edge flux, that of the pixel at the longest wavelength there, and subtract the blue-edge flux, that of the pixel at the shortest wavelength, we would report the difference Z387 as -5.2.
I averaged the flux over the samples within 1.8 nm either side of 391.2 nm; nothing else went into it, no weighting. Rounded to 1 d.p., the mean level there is 21.8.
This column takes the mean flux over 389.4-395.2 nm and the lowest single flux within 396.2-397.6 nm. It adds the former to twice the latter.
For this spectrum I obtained 57.1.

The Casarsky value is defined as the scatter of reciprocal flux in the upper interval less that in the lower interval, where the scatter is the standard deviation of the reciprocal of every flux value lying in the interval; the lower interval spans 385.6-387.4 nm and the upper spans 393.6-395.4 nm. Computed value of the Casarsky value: -0.0006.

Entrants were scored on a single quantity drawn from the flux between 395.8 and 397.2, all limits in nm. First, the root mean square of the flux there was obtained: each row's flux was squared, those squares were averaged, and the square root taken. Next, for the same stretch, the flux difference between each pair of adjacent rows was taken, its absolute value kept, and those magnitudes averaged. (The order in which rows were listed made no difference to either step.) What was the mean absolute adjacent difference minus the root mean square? -20.0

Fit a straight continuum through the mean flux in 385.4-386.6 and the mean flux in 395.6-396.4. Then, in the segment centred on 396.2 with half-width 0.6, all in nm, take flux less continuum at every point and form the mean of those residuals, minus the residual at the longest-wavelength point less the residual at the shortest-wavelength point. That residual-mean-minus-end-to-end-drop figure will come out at -2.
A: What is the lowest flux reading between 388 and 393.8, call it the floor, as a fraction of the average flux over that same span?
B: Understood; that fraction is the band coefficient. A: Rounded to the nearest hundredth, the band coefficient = 0.88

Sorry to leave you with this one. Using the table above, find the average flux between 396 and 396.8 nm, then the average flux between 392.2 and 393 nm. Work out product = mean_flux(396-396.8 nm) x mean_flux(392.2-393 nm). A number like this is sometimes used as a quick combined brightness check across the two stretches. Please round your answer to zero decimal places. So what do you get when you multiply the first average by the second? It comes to 448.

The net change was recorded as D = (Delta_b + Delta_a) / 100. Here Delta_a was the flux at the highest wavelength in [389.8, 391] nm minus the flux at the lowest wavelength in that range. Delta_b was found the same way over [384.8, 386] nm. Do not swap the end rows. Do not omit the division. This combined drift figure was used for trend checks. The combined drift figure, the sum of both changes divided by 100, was 0.016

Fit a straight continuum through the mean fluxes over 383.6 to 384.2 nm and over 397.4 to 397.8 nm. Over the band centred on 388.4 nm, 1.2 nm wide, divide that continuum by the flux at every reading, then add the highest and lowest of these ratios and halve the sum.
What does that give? 0.92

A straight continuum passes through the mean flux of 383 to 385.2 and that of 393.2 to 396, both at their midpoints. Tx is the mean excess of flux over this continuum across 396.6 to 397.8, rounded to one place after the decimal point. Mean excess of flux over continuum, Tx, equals -0.4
